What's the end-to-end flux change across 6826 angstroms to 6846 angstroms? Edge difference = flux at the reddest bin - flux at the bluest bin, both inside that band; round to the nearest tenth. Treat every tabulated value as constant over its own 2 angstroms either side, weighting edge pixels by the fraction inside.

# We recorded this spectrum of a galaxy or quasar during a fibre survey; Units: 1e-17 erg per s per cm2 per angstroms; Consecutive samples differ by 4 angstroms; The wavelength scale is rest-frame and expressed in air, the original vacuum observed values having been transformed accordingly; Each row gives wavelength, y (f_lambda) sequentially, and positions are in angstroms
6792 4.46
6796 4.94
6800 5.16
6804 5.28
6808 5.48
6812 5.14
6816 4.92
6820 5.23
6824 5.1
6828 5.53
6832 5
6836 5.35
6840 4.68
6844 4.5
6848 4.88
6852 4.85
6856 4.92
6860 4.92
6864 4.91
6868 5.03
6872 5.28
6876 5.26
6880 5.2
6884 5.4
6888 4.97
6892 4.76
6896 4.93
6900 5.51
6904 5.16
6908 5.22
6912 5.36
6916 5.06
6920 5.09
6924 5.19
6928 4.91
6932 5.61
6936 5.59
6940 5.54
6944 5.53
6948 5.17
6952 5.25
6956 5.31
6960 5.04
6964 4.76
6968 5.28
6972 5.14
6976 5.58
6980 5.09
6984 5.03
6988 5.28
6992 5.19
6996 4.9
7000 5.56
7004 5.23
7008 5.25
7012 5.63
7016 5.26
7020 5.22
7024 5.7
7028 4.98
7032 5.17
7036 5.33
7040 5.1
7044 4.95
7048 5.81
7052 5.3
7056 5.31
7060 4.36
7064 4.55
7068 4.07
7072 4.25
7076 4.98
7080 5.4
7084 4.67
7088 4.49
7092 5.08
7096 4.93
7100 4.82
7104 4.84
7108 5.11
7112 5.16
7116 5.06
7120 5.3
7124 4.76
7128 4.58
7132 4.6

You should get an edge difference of -1.0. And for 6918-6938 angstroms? 0.5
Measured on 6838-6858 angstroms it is 0.2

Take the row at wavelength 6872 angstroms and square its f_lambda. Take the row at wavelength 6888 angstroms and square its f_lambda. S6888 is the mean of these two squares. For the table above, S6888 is 26.3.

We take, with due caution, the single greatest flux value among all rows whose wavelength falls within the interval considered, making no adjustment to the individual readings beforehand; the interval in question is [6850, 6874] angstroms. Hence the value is 5.28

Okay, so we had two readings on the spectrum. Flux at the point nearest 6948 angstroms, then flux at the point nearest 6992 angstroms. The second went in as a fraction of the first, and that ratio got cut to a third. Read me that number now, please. 0.33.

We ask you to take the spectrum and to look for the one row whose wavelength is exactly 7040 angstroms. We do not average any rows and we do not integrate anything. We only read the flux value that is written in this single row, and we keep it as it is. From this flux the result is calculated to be 5.1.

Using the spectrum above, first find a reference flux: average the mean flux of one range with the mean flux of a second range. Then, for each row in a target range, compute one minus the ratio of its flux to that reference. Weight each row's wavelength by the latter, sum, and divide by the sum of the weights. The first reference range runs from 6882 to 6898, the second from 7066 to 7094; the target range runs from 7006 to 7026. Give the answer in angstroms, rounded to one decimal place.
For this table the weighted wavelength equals 7016.7 angstroms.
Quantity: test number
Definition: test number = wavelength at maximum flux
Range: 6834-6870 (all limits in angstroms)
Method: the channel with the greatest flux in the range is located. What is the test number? 6836 angstroms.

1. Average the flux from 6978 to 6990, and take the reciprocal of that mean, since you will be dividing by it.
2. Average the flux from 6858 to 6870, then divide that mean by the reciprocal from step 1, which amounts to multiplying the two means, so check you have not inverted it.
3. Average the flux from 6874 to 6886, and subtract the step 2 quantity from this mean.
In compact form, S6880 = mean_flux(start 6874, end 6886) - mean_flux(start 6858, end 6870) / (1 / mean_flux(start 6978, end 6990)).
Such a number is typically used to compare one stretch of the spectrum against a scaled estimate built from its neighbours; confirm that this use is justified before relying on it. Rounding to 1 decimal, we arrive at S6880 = -20.1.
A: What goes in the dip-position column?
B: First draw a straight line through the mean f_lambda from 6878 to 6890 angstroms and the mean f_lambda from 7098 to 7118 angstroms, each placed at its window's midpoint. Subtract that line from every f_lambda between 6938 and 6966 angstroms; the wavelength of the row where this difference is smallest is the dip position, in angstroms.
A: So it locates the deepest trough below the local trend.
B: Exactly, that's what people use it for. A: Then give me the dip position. 6964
